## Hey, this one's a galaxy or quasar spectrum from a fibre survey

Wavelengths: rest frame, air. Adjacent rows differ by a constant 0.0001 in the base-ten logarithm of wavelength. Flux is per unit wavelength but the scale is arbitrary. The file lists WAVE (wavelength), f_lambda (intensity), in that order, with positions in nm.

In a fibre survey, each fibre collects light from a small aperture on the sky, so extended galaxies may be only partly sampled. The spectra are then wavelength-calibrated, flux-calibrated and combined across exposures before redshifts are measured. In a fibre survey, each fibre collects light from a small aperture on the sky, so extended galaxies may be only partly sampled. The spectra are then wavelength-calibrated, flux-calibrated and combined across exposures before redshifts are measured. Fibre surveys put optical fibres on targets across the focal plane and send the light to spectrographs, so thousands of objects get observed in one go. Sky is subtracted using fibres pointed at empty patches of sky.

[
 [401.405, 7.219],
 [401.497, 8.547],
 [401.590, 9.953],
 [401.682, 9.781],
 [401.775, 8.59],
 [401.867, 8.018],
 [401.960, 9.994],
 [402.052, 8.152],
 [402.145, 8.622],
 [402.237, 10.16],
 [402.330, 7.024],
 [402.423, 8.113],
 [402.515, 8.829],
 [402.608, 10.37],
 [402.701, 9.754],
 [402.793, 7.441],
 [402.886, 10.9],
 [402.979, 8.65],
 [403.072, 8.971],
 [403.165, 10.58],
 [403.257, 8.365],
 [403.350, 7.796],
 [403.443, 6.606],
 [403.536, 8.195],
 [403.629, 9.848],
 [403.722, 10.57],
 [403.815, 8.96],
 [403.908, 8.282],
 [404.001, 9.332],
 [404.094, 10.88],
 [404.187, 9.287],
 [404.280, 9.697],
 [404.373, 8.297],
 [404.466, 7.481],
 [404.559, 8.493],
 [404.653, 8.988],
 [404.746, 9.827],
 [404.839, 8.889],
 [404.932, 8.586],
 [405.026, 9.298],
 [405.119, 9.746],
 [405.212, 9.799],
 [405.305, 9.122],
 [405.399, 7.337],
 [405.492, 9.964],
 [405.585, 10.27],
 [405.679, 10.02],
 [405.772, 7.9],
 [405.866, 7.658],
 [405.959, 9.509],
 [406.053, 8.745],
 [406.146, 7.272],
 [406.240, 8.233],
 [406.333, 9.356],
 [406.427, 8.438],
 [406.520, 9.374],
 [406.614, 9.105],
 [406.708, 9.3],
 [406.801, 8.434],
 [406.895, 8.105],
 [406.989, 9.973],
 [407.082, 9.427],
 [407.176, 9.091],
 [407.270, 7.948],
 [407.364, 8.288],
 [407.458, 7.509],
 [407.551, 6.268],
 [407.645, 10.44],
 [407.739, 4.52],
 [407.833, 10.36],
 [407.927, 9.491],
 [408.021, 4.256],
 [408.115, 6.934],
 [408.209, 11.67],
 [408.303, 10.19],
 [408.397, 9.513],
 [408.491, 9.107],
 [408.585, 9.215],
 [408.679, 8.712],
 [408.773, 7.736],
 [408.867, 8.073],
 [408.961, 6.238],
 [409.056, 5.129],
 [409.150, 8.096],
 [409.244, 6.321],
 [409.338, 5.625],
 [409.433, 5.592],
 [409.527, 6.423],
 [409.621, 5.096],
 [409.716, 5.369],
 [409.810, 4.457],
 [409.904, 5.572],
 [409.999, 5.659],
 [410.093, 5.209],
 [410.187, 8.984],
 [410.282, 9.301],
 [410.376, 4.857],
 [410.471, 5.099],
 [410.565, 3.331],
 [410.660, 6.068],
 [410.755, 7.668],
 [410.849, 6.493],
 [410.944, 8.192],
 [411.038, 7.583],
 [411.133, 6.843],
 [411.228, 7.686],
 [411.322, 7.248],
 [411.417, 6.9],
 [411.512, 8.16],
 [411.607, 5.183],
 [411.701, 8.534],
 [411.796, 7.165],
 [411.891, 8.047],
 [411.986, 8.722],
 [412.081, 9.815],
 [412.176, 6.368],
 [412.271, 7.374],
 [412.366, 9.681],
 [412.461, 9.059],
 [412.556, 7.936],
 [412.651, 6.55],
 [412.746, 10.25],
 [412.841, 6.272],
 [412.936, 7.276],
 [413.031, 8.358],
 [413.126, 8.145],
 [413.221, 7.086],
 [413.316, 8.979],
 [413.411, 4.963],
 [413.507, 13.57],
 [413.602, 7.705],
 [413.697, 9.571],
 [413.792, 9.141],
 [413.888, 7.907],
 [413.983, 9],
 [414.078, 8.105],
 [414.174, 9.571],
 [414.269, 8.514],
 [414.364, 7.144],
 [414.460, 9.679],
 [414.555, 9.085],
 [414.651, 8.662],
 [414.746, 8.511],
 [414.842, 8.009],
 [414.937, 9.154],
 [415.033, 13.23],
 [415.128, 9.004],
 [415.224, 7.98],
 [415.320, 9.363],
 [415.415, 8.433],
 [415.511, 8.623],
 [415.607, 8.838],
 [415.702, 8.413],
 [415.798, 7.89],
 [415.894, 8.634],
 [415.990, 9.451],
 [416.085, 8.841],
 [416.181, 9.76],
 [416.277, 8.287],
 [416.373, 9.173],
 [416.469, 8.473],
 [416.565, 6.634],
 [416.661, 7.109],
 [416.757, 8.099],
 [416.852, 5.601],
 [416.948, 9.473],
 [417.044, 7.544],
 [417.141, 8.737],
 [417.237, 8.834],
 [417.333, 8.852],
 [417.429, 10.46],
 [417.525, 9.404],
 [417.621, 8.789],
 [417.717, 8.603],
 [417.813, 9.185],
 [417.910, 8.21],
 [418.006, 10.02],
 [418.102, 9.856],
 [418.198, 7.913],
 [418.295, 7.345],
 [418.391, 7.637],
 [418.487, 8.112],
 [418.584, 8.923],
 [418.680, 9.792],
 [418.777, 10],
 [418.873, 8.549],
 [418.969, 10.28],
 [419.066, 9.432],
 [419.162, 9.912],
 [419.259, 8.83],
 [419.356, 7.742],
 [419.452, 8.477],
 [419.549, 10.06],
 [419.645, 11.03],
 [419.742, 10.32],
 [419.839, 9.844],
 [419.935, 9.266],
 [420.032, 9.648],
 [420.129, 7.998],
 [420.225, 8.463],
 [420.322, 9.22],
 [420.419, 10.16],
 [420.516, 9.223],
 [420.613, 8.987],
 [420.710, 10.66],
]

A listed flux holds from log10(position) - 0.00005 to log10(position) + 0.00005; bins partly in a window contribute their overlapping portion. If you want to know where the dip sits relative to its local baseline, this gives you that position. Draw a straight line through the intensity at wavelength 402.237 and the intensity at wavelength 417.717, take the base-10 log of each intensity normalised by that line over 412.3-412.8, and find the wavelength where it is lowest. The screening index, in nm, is 412.651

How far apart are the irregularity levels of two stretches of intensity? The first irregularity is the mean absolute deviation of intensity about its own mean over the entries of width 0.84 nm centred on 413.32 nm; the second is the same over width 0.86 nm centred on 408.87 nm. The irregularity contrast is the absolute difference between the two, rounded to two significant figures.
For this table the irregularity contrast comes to 0.38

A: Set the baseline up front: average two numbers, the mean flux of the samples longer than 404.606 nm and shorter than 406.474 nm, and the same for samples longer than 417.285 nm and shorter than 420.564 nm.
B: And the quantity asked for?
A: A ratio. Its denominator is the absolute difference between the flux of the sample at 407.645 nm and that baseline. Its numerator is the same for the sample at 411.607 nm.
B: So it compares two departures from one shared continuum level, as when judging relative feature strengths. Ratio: 2.8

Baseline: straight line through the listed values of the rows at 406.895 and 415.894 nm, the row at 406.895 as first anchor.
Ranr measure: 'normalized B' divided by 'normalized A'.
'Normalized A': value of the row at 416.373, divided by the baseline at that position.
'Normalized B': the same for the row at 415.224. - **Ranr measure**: 0.88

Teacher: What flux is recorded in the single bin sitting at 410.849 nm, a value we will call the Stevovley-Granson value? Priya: 6.493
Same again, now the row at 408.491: 9.107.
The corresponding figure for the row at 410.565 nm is 3.331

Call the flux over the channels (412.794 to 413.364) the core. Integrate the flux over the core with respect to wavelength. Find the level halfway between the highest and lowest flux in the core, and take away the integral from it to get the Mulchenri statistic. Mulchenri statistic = 3.24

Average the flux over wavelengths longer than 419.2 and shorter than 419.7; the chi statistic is 9.2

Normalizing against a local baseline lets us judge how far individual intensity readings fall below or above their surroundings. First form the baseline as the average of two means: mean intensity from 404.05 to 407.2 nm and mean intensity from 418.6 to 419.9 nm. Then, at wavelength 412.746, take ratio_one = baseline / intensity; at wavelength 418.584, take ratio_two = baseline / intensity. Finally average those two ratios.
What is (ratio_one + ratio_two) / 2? 1.0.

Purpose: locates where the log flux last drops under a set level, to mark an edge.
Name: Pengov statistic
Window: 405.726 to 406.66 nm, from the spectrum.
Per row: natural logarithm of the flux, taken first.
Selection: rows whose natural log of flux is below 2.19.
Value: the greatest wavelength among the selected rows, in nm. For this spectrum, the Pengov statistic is 406.427 nm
